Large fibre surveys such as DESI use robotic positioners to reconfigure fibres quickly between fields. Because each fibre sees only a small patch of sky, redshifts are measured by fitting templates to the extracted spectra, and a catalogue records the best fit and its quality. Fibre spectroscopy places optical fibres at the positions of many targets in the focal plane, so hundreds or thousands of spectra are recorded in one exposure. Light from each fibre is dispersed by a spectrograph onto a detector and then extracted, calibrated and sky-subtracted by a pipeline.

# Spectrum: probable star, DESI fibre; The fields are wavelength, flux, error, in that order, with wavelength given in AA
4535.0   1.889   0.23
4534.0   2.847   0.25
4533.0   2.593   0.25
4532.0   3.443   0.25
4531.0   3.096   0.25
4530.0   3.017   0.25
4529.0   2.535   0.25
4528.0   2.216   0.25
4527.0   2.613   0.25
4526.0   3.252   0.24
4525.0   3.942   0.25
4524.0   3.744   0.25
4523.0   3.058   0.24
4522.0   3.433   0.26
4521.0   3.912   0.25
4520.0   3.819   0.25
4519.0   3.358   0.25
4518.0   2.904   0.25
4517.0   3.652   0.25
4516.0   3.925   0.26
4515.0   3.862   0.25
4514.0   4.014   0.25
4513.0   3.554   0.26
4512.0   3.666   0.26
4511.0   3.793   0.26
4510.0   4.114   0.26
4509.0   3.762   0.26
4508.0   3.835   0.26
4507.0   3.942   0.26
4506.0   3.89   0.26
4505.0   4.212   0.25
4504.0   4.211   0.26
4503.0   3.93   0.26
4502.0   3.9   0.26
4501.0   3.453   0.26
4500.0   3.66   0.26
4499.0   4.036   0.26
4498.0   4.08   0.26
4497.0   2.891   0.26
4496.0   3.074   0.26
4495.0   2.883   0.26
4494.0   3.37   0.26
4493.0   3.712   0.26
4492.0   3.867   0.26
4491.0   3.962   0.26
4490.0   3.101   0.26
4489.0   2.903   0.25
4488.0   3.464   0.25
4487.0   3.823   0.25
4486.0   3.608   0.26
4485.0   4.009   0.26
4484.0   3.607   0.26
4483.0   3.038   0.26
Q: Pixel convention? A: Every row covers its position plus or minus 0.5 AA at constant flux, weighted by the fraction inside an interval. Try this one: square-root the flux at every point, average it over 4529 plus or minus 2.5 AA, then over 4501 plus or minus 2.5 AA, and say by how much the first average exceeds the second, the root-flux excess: -0.31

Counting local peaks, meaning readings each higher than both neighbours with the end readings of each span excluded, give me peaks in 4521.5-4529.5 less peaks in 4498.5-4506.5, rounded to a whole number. 0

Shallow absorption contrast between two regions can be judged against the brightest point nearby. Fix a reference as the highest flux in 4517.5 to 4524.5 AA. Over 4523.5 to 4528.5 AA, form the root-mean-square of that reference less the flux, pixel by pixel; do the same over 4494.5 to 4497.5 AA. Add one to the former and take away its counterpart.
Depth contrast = 1.04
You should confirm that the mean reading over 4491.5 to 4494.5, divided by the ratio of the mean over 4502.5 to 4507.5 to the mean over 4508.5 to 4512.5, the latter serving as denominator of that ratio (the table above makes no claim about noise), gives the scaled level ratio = 3.5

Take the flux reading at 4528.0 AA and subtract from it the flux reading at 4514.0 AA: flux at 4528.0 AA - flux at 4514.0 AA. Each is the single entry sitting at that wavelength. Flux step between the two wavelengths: -1.8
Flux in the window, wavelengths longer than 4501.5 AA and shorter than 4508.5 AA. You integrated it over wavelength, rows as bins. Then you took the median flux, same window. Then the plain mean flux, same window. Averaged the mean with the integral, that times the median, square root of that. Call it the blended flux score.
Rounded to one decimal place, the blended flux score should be 7.9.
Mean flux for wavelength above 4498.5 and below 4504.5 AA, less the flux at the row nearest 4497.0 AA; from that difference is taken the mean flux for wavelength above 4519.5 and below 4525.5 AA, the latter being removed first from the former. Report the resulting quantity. -2.68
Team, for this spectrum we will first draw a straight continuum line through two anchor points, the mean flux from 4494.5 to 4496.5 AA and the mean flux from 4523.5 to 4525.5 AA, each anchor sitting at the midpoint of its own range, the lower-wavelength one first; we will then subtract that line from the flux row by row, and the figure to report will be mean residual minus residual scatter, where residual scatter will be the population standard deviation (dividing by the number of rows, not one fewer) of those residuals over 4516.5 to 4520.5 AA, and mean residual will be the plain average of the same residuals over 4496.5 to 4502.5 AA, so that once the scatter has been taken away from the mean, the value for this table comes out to 0.23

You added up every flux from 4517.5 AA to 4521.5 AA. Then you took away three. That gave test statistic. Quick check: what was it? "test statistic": 11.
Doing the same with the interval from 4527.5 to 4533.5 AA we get 14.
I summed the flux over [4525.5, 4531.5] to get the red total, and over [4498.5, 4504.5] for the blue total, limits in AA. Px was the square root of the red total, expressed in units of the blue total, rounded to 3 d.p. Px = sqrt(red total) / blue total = 0.176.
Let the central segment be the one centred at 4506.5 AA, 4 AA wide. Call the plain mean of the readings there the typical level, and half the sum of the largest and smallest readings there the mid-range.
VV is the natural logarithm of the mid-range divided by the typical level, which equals 0.013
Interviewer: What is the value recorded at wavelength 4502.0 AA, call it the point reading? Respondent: 3.9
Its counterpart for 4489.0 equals 2.903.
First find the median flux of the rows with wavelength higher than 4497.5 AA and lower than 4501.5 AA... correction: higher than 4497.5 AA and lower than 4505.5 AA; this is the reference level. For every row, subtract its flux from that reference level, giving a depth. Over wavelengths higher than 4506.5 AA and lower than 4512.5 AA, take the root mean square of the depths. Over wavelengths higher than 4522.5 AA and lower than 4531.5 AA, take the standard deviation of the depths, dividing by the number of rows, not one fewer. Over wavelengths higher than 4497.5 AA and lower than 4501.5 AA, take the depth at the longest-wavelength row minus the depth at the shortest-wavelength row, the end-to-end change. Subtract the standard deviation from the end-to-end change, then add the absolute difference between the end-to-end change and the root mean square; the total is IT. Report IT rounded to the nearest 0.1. 0.5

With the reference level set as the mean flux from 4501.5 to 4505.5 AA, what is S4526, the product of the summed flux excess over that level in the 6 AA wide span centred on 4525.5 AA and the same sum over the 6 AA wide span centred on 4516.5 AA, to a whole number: 15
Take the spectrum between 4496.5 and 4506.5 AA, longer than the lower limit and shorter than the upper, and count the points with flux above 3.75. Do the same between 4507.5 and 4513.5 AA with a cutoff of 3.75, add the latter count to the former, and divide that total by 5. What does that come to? 2.20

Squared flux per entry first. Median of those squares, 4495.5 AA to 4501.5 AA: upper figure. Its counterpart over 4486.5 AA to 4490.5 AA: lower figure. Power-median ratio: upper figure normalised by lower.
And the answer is 1.17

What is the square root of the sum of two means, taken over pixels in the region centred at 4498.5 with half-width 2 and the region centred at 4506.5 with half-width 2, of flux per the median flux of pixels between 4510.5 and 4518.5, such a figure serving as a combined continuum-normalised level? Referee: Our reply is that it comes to 1.43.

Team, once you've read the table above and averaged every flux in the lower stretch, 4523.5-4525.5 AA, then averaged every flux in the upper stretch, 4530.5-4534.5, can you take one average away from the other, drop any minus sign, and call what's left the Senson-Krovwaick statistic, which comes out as 0.85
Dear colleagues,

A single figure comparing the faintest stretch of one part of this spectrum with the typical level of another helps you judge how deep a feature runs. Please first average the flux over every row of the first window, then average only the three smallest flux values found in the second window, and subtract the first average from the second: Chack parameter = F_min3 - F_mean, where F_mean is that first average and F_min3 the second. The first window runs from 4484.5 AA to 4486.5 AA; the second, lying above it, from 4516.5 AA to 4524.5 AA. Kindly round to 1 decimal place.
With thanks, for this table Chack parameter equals -0.7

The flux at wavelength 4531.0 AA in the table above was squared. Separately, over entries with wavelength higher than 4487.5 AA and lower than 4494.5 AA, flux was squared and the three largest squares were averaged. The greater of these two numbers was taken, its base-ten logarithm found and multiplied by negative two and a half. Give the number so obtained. -2.93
